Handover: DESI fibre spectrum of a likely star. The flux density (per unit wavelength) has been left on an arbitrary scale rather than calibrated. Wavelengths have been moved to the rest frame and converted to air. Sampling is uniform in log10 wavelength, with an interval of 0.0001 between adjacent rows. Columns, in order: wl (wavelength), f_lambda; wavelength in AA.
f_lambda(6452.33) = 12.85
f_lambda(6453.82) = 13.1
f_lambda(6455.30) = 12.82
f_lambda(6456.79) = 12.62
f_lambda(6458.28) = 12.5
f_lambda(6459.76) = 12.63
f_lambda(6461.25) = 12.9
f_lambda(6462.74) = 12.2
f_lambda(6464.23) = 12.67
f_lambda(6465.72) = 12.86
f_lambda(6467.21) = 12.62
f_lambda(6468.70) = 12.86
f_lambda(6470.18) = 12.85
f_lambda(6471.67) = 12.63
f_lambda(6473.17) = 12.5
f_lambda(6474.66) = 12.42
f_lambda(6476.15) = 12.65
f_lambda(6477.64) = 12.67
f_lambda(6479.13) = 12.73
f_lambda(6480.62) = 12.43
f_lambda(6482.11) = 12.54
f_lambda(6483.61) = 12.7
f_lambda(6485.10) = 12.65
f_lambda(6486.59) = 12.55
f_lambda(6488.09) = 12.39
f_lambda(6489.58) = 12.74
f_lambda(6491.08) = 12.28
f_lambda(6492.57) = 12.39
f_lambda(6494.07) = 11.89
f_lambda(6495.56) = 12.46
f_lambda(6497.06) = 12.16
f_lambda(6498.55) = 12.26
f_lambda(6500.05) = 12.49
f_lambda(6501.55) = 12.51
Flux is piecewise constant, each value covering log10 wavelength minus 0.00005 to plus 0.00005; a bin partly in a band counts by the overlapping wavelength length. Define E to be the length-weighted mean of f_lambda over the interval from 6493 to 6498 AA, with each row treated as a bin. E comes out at 12.2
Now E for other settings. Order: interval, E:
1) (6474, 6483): 12.6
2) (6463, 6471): 12.7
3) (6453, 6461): 12.7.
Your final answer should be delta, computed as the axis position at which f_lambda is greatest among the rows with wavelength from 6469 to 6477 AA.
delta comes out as 6470.18 AA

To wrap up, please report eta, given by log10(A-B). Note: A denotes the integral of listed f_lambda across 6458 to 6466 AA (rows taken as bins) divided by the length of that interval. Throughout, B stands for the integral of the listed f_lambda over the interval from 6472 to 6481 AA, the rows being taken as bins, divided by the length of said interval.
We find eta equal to -1.3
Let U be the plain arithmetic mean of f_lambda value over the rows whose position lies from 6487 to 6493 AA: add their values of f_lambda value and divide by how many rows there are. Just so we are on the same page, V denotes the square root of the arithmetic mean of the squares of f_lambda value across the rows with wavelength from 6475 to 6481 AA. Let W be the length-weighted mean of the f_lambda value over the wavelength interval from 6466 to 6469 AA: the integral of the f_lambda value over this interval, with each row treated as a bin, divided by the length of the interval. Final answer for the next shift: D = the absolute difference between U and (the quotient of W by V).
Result 11.4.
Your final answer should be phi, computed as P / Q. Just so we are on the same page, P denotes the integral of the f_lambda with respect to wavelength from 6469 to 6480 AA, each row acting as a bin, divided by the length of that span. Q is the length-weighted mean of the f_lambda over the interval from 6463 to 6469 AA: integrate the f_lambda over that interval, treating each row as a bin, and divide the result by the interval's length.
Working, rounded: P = 12.7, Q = 12.7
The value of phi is 1.00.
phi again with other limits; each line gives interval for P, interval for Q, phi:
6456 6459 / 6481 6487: 0.99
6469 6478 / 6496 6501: 1.03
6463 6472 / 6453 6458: 0.99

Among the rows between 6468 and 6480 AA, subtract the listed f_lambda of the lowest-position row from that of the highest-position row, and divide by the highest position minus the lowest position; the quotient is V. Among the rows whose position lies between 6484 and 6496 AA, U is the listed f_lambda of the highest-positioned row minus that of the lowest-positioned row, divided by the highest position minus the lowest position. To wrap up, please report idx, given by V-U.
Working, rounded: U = -0.018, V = -0.012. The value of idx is 0.006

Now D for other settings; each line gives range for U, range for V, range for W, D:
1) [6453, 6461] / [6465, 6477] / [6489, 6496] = 11.8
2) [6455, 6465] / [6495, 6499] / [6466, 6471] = 11.6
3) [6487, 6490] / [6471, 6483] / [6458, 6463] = 11.6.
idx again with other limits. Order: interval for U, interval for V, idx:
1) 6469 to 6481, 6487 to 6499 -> 0.028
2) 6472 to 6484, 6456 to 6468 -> -0.019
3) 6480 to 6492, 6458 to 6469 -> 0.049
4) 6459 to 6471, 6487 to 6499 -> -0.034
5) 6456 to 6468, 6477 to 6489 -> -0.027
